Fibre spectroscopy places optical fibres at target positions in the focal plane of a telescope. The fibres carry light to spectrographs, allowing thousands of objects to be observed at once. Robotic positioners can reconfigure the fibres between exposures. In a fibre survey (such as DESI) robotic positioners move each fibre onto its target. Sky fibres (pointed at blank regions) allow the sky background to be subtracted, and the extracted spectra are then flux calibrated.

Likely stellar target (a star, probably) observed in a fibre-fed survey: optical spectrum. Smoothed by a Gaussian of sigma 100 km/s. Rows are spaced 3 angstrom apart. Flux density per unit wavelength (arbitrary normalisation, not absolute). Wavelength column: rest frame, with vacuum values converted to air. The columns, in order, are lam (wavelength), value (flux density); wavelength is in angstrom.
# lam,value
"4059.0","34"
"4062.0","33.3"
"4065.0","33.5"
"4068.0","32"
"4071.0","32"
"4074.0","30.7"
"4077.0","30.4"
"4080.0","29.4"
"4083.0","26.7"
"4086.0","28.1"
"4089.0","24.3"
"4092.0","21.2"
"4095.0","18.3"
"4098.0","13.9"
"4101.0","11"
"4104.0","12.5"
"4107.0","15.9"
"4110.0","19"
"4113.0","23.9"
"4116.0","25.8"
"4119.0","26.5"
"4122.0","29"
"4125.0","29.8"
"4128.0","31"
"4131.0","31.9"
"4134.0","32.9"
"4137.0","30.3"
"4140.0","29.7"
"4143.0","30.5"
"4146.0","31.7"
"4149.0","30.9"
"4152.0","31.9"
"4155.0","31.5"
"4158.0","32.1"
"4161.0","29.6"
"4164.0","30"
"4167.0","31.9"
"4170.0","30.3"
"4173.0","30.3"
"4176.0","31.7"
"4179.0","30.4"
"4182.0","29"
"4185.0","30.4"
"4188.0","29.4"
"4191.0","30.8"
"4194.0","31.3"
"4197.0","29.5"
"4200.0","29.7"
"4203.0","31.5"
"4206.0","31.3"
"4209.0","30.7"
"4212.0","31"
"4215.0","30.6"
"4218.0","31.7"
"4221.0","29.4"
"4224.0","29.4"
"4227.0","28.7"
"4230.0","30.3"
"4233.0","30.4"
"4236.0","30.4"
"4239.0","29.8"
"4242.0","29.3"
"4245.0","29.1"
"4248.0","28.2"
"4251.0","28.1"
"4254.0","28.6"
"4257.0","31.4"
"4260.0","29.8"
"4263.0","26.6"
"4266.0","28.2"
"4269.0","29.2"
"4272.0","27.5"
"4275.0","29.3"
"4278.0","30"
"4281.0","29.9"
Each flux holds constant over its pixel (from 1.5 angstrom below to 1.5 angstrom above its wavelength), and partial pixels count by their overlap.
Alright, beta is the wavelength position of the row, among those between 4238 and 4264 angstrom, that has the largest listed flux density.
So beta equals 4257.0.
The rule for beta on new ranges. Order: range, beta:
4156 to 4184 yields 4158.0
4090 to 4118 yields 4116.0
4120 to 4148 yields 4134.0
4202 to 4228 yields 4218.0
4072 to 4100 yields 4074.0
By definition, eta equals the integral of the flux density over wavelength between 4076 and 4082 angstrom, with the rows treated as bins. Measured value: 178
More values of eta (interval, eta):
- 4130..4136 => 194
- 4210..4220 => 310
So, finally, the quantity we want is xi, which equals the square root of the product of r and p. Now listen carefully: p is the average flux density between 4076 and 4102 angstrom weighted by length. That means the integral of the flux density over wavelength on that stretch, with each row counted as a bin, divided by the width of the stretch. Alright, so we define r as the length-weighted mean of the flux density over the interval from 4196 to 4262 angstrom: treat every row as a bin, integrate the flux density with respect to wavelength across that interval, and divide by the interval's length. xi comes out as 26.0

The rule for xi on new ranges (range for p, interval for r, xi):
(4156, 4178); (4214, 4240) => 30.5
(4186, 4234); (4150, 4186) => 30.6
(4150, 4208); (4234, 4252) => 29.9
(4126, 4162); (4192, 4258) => 30.6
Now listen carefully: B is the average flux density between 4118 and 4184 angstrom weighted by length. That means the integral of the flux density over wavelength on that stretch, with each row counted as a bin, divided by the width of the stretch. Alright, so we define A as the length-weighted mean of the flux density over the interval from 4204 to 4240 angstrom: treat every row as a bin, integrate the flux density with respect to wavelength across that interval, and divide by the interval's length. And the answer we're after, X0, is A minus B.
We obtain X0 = -0.3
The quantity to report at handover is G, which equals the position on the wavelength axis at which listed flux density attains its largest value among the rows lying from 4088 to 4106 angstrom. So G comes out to 4089.0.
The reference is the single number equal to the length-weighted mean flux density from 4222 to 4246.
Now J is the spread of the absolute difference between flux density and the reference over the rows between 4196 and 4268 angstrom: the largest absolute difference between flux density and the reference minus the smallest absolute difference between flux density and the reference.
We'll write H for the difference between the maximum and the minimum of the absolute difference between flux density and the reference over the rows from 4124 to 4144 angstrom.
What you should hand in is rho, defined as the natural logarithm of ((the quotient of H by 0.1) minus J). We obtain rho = 3.4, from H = 3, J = 3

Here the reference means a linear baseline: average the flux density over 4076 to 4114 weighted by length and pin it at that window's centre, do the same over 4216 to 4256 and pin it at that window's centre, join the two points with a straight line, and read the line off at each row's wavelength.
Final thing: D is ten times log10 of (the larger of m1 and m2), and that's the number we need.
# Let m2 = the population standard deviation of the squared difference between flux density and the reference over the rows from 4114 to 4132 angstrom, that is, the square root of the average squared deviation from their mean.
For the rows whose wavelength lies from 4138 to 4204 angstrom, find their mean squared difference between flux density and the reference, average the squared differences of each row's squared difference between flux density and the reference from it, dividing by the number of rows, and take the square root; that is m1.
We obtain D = 13.7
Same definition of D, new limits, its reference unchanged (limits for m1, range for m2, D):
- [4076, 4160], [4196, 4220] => 14.7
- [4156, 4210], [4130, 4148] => 12.9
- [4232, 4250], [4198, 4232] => 7.1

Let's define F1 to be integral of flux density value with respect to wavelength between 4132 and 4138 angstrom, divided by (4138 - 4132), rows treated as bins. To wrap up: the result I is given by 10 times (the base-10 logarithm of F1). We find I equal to 15.0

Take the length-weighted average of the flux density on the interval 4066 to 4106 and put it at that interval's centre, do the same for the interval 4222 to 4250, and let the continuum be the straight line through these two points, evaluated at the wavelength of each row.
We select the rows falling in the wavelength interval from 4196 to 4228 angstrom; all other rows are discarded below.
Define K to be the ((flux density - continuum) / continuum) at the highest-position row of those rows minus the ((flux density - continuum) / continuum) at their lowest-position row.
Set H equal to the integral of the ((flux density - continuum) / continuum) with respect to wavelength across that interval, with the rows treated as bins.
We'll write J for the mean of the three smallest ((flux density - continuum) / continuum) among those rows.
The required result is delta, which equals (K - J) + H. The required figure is 2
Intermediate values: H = 2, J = 0.00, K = -0.07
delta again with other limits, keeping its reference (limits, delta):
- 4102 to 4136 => 1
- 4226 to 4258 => 0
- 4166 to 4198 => 3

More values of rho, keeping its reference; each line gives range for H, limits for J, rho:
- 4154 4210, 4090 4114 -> 2.4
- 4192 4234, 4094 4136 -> 0.4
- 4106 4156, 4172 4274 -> 4.9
